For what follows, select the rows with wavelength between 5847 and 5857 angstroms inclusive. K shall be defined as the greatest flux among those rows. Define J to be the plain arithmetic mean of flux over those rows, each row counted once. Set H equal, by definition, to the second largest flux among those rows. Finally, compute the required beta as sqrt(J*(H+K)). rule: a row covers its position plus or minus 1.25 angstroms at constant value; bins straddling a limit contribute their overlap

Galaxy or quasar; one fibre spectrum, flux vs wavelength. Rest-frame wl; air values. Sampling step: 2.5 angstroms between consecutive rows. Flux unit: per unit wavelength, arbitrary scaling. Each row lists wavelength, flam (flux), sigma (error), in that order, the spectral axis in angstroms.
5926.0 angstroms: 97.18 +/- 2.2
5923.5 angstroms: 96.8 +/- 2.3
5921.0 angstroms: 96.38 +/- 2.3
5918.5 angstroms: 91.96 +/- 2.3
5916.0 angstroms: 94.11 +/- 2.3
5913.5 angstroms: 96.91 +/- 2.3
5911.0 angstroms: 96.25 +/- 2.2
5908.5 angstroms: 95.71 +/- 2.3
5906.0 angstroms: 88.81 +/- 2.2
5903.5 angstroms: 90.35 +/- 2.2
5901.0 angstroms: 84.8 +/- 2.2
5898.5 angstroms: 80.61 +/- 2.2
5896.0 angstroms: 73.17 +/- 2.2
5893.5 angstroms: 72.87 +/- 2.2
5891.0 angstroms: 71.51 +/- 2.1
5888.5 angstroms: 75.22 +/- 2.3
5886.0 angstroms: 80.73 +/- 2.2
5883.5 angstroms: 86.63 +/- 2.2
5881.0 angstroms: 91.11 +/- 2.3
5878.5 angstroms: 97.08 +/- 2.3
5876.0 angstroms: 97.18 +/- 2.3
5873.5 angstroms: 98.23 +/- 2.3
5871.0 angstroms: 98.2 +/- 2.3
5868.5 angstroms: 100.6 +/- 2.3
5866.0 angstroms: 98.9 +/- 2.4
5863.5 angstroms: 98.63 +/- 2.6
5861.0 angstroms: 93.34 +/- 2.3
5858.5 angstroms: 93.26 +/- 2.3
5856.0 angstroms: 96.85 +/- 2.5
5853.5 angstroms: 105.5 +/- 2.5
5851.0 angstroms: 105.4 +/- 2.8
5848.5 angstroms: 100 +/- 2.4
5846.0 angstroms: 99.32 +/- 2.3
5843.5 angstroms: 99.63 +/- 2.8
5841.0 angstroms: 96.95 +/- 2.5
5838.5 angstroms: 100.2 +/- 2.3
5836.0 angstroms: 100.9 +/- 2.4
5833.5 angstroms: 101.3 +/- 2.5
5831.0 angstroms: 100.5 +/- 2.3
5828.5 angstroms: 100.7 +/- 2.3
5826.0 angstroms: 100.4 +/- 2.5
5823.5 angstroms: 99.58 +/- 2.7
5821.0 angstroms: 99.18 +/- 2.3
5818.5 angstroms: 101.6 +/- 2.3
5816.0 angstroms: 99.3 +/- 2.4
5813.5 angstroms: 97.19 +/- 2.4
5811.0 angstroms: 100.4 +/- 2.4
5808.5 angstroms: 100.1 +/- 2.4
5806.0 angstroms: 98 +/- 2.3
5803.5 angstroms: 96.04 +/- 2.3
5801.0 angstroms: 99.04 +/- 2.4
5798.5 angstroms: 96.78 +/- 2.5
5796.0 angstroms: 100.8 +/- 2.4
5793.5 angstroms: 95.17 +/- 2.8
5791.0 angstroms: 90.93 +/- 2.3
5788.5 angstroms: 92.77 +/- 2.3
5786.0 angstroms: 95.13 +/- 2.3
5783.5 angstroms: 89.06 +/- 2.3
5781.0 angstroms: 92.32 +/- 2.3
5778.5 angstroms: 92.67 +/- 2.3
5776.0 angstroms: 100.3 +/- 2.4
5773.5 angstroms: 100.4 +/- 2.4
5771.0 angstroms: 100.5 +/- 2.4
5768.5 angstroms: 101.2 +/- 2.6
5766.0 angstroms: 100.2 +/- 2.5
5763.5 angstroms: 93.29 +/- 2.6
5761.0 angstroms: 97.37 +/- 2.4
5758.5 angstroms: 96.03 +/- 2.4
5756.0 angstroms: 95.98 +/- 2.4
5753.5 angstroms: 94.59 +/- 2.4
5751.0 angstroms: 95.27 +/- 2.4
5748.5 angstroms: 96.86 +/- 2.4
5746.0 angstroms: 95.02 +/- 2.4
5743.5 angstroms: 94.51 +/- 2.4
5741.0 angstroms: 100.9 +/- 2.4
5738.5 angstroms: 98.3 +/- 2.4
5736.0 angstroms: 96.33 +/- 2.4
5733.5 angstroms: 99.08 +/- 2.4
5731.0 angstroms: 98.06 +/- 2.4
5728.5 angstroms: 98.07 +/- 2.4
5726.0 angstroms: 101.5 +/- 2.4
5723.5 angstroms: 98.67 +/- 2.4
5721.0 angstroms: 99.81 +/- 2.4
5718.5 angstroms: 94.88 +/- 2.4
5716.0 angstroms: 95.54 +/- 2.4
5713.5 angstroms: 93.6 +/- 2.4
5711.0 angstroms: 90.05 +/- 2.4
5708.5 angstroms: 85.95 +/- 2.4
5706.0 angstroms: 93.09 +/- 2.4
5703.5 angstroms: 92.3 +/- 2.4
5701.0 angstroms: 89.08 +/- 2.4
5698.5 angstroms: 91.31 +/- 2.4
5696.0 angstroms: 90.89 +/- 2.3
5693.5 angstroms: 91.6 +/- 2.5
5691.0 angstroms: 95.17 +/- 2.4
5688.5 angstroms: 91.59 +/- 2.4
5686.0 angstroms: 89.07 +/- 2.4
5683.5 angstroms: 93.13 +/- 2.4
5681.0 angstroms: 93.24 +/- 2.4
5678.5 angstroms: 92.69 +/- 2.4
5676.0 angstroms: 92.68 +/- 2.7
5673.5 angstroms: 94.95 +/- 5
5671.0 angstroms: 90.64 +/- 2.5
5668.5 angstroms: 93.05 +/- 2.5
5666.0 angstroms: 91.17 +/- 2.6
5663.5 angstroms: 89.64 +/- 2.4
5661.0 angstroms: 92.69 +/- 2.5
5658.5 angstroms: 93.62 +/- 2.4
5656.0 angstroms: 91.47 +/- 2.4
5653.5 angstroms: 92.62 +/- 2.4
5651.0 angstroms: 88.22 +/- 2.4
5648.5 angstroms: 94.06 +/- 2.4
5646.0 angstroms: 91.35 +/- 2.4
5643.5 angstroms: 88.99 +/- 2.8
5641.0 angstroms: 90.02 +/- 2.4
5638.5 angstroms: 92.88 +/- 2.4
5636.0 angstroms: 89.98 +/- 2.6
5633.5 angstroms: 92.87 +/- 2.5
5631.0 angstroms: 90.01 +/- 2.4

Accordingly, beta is 147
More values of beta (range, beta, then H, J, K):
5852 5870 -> 142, 100.6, 98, 105.5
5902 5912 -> 133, 95.71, 93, 96.25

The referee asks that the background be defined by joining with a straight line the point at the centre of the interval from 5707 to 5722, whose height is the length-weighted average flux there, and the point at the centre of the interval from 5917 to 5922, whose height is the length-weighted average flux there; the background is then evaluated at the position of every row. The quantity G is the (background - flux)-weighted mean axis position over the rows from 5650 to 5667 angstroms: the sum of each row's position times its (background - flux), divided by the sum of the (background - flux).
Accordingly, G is 5657.7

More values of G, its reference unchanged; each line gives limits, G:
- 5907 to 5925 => 5915.6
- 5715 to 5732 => 5724.6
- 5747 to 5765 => 5755.2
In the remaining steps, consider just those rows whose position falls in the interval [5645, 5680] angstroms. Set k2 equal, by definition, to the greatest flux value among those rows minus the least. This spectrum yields 7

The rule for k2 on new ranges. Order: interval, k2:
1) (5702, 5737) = 16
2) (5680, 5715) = 9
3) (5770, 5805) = 12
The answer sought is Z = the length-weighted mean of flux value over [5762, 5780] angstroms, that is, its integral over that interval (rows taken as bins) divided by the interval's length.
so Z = 98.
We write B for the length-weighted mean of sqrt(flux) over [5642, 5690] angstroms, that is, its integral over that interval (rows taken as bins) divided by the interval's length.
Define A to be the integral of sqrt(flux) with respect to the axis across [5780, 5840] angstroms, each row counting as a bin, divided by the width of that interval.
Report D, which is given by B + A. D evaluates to 19.5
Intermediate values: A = 9.9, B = 9.6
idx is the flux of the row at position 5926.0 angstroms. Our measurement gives 97.18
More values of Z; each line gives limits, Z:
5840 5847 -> 99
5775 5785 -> 93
